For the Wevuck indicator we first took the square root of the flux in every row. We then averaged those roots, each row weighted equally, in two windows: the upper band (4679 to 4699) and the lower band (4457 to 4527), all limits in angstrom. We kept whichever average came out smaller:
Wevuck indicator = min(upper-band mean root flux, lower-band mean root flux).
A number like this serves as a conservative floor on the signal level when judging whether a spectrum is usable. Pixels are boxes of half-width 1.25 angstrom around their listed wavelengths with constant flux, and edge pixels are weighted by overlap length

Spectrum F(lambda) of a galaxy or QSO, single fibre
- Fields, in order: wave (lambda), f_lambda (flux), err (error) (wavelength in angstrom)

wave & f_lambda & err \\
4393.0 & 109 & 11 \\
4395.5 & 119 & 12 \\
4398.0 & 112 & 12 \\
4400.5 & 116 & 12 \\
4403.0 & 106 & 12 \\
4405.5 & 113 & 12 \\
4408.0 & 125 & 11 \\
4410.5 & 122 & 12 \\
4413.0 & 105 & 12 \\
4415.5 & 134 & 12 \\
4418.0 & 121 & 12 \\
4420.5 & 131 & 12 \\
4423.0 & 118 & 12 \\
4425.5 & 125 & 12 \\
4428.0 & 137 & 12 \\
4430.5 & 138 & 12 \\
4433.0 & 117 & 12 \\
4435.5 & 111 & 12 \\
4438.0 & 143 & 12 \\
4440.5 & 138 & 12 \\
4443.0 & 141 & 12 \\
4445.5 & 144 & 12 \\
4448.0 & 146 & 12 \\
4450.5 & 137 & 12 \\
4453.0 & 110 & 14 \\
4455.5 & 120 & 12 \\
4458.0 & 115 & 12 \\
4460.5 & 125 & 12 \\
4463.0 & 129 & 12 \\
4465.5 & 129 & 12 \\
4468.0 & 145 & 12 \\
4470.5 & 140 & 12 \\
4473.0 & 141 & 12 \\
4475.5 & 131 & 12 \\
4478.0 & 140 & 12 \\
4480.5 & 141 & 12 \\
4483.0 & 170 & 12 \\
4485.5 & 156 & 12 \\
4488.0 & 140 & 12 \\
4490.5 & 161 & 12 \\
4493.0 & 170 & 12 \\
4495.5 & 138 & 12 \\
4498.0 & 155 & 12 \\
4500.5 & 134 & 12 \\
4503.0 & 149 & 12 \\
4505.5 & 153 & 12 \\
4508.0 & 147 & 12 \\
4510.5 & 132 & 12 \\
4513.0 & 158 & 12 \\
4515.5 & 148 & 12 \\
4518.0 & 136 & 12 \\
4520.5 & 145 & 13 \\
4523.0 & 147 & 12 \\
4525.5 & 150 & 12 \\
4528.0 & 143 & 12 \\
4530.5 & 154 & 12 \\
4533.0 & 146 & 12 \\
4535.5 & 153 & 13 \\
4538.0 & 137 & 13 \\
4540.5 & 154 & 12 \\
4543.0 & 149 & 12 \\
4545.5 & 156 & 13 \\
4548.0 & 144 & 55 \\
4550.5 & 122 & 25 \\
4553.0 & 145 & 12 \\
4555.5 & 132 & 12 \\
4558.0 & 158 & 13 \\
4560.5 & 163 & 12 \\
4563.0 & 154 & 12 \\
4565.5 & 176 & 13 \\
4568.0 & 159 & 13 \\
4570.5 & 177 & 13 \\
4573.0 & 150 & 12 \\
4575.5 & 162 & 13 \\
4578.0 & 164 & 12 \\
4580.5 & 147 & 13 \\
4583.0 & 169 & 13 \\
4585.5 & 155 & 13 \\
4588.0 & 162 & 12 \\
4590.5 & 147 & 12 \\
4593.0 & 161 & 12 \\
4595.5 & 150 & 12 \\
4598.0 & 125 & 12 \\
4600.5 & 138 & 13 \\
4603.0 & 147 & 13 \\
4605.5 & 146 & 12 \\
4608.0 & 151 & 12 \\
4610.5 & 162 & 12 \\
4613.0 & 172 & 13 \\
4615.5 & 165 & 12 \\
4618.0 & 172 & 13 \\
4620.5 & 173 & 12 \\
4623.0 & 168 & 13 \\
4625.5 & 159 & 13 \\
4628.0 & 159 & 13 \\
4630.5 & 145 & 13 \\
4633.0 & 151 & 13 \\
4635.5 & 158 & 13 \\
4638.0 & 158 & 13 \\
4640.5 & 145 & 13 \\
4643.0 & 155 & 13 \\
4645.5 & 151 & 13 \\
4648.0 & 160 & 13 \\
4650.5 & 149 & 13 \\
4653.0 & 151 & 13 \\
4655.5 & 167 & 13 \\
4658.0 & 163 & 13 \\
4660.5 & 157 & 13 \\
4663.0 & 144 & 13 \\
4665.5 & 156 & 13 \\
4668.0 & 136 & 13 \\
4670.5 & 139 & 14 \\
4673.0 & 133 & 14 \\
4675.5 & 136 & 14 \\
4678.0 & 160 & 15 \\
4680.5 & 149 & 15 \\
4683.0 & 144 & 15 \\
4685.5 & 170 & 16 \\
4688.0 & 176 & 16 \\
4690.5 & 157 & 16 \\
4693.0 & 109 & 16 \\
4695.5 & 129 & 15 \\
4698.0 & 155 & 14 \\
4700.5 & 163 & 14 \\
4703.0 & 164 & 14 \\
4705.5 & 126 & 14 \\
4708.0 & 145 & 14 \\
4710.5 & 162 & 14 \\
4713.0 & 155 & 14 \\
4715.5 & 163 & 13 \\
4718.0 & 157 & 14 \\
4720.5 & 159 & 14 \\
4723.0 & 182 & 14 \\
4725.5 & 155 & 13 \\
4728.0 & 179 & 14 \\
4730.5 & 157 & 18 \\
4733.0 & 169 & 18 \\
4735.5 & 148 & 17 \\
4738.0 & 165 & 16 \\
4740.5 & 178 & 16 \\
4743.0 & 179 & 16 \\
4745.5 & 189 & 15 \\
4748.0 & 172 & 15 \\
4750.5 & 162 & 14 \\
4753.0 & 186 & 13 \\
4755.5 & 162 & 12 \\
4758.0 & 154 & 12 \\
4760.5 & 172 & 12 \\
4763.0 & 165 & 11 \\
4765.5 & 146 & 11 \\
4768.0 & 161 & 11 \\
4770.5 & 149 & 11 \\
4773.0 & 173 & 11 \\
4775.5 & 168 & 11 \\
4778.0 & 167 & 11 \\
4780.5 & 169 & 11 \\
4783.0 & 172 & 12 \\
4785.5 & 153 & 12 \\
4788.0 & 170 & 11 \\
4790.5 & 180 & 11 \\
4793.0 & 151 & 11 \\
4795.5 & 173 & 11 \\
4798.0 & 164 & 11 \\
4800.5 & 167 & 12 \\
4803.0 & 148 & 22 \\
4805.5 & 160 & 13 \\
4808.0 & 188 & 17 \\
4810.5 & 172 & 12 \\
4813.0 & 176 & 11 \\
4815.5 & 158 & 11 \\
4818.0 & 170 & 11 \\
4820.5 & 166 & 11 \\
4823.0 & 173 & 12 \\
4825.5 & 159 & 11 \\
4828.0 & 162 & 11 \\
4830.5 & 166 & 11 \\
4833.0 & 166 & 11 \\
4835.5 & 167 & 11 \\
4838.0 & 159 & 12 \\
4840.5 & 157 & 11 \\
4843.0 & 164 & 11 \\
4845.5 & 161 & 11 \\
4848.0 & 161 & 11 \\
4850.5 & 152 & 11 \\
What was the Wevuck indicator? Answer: 12.0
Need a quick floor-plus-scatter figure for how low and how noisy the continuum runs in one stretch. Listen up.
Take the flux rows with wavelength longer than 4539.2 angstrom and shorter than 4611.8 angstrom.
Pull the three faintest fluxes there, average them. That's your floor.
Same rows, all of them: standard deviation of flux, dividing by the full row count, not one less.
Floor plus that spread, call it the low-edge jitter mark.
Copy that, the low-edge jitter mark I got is 139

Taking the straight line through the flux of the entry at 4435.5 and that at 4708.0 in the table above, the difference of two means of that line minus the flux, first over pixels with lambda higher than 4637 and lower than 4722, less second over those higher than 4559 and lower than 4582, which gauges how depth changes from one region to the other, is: 24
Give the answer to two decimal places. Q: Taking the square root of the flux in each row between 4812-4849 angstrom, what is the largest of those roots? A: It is 13.27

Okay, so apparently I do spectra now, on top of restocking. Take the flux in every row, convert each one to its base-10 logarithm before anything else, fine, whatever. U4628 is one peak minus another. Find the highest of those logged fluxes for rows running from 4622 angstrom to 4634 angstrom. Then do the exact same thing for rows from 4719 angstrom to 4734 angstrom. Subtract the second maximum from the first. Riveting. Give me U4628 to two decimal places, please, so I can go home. -0.03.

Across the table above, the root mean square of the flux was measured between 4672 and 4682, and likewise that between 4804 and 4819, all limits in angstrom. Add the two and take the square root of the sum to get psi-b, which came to 17.8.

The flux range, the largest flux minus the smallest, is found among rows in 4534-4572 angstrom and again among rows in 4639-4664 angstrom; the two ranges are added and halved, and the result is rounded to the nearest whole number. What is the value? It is 39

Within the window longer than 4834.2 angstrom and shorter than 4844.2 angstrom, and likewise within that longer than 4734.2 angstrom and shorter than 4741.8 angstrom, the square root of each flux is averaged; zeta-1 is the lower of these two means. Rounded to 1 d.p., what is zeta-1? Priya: 12.7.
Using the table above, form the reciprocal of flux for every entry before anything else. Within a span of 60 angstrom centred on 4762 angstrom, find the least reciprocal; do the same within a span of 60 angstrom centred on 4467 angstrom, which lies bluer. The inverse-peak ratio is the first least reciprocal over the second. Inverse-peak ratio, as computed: 0.90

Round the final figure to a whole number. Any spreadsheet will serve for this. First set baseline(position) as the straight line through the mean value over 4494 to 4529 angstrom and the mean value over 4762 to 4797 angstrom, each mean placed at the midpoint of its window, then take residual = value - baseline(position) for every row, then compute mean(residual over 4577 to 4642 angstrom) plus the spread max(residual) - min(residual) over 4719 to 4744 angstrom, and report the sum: 38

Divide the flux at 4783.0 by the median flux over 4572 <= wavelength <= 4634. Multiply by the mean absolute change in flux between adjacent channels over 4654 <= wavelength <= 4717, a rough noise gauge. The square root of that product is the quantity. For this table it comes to 3.97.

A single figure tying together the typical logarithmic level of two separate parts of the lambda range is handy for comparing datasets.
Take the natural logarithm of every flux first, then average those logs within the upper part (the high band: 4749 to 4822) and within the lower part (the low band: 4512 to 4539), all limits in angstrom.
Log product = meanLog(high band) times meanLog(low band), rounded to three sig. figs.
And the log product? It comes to 25.5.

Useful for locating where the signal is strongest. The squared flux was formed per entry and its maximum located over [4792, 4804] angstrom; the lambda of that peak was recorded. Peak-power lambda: 4795.5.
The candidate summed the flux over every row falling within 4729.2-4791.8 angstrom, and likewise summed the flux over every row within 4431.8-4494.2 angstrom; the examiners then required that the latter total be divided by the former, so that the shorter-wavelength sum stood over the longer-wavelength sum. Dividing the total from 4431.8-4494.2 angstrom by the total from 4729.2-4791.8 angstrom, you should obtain 0.826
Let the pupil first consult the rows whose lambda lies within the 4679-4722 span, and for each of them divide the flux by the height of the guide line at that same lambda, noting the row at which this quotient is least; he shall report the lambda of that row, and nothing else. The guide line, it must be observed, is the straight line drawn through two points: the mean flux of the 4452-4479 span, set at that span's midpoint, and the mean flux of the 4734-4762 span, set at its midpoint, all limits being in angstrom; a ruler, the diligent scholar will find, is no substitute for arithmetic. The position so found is 4693.0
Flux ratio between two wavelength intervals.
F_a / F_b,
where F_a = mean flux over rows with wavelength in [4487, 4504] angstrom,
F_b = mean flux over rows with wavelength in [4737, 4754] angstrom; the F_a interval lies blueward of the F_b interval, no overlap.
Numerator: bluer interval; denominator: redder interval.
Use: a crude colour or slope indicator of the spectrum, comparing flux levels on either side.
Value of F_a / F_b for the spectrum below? 0.851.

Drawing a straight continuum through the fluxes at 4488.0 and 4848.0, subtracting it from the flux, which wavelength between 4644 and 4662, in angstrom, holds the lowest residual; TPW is 4650.5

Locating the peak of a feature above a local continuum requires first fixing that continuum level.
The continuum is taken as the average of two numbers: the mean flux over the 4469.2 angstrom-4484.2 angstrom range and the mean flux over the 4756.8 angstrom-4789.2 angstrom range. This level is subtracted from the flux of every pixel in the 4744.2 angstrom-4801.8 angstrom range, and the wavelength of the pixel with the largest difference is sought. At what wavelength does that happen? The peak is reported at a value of 4745.5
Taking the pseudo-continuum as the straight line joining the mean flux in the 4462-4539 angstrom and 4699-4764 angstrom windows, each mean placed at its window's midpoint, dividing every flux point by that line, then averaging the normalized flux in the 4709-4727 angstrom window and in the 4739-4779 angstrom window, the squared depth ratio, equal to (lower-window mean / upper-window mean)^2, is 0.97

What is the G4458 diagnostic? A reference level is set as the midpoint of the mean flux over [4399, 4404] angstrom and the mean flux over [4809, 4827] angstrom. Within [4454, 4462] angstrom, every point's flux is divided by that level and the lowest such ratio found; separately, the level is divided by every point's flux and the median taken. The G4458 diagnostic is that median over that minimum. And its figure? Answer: 1.4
